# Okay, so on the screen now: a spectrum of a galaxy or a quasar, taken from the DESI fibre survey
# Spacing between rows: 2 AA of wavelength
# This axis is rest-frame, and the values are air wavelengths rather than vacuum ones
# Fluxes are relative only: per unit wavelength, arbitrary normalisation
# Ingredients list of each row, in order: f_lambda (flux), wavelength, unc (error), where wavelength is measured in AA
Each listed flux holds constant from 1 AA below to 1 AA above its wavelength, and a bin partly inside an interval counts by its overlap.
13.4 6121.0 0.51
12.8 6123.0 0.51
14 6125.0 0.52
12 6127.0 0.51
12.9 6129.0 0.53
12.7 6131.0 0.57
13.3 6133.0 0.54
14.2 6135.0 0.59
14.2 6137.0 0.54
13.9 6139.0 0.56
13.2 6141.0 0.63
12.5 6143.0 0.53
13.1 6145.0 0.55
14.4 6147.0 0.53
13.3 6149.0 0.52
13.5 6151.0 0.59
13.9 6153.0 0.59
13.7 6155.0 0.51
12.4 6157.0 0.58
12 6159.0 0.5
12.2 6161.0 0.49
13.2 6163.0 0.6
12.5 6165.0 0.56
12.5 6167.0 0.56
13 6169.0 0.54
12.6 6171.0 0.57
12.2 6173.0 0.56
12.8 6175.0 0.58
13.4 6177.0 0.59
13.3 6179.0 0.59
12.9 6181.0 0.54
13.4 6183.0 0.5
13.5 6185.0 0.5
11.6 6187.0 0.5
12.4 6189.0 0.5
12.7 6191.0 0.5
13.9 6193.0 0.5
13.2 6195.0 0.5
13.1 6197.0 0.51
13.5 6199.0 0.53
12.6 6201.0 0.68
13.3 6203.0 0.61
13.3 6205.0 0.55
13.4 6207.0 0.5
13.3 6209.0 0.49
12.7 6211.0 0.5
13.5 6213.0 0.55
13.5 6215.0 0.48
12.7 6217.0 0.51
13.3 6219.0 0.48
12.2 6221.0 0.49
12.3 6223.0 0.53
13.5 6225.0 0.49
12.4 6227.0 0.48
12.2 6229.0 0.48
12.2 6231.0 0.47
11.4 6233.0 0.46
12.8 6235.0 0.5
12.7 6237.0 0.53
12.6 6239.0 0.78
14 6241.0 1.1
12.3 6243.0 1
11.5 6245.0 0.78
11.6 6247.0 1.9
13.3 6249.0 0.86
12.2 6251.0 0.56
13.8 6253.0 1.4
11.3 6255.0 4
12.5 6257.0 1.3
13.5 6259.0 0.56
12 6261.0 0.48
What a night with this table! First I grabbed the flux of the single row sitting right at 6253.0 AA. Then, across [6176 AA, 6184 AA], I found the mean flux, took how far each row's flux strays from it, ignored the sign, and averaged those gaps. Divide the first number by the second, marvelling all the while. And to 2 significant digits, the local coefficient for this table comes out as 79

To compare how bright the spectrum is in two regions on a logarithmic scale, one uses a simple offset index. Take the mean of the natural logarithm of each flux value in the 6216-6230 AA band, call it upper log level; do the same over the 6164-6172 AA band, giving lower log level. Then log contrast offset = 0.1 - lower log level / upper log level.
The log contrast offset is -0.900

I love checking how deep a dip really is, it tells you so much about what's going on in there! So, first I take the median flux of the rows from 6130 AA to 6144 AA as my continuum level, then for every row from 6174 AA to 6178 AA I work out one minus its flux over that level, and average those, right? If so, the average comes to 0.02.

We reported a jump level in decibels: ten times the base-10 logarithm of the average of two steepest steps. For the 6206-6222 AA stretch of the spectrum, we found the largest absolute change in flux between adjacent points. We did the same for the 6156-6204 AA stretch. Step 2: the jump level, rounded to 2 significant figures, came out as 1.8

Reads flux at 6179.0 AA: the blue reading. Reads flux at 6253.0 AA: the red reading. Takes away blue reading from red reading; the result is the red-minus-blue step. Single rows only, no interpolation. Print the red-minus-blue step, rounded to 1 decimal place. 0.5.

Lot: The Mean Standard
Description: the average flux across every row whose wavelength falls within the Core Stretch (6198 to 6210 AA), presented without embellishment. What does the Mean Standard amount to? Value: 13.2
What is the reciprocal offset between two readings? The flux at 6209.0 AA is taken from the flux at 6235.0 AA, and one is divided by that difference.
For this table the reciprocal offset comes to -2.0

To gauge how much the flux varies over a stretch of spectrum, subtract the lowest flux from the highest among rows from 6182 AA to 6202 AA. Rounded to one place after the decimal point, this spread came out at 2.3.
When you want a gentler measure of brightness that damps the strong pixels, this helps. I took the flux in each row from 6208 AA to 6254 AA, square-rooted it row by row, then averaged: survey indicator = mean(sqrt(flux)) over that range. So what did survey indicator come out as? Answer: 3.56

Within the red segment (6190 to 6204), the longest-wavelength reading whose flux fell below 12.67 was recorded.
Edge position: 6201.0 AA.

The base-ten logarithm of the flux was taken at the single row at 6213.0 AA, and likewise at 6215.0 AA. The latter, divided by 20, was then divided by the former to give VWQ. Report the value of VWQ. 0.0500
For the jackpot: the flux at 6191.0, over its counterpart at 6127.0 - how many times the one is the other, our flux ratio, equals 1.06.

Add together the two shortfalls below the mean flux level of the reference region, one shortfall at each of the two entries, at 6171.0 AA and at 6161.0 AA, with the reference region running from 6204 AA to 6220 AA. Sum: 1.6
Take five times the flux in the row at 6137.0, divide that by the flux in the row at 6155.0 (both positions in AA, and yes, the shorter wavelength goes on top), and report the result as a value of 5.18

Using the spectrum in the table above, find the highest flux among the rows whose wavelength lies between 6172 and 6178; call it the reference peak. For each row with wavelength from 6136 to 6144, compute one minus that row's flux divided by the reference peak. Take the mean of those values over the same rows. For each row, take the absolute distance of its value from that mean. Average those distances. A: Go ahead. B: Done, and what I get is 0.045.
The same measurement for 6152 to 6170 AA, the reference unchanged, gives 0.042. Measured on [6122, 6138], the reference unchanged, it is 0.049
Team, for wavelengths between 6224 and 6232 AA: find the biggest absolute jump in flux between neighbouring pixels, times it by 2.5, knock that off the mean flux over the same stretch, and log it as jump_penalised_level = 9.8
